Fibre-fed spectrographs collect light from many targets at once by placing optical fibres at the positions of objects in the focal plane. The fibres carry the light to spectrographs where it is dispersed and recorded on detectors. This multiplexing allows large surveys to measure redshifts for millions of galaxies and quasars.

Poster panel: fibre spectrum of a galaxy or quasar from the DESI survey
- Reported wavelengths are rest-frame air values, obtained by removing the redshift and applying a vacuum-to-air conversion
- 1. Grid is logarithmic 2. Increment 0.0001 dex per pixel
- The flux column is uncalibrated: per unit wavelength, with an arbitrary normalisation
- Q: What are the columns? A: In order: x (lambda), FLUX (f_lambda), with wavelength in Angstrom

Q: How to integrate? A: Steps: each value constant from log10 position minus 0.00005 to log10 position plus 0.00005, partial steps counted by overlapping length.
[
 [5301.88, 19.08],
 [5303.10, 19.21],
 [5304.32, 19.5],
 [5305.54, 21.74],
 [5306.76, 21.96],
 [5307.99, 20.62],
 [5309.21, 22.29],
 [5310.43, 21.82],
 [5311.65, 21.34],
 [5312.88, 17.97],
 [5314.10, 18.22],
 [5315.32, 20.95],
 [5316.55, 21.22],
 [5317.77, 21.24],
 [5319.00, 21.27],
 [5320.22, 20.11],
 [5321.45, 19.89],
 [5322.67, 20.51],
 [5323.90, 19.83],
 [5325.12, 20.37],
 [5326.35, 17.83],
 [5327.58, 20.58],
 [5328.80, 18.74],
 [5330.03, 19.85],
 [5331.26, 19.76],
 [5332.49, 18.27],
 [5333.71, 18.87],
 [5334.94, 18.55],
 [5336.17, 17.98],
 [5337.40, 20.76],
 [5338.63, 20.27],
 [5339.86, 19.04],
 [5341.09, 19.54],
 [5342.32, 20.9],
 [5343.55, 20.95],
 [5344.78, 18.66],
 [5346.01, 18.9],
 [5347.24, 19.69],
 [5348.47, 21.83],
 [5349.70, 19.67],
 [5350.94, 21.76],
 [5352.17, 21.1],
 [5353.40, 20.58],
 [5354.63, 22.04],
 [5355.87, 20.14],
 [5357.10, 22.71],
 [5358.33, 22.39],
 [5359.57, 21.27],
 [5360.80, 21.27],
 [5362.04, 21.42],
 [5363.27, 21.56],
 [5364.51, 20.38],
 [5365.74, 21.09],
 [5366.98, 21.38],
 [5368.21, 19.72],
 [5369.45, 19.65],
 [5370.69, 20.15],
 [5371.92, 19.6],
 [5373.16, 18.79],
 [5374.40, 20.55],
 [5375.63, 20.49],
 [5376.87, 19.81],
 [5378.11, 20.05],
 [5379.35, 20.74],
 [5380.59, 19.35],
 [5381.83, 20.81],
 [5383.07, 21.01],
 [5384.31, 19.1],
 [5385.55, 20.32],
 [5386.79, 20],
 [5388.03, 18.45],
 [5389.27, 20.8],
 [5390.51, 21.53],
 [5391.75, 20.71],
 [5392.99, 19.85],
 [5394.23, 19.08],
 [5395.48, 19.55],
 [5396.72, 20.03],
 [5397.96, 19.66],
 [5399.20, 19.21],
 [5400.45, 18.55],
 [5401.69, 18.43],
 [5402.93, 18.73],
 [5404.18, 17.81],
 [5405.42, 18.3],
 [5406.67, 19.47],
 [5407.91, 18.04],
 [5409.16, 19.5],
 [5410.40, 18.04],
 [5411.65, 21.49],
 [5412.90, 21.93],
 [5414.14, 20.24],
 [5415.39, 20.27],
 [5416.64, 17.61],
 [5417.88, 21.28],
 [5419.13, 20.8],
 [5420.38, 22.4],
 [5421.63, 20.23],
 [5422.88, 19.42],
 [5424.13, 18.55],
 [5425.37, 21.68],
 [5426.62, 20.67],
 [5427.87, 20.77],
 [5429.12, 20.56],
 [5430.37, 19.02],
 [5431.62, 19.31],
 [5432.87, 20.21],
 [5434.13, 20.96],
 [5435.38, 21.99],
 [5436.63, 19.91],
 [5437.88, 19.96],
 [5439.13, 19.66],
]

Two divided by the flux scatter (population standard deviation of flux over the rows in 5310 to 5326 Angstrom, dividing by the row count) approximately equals 1.8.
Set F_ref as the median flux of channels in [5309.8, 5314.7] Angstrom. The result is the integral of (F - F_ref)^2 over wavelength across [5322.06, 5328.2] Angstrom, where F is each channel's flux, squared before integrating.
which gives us 6.5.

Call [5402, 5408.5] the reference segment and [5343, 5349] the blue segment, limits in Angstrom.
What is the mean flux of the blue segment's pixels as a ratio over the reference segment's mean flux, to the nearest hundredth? 1.08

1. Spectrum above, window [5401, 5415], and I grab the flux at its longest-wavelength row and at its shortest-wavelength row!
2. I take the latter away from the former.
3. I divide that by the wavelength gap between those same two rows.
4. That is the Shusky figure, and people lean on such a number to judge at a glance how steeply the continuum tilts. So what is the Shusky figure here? 0.15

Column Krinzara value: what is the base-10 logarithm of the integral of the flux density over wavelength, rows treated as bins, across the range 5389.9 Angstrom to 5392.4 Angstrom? 1.72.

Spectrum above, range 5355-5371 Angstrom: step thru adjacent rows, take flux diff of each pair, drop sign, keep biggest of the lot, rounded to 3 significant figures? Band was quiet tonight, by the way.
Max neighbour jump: 2.57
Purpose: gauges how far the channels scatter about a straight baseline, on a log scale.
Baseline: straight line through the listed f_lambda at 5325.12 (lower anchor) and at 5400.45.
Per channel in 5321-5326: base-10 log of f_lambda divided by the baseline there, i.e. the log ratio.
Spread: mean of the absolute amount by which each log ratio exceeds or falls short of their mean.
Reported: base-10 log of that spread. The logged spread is -2.2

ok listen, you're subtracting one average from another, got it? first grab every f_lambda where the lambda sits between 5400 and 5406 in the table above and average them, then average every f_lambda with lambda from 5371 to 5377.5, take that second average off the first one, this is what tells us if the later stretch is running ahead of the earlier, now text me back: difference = -1.5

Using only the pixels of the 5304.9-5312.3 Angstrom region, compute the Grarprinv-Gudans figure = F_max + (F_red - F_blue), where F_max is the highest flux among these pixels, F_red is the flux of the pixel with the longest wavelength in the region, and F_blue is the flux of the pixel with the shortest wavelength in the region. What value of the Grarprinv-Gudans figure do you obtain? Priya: 21.9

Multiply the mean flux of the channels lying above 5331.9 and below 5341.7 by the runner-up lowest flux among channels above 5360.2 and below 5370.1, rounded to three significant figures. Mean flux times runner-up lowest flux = 378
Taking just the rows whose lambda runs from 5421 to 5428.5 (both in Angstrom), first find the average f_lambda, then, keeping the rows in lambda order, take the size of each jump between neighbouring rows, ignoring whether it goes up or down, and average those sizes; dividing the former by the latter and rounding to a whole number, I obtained 17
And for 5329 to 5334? 26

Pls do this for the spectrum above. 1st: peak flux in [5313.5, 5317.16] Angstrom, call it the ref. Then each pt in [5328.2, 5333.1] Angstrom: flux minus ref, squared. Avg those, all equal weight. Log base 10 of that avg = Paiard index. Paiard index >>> 0.67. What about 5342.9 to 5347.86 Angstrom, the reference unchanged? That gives 0.55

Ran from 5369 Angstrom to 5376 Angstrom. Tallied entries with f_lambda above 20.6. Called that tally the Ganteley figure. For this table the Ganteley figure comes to 0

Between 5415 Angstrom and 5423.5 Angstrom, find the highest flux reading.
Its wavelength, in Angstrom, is 5420.38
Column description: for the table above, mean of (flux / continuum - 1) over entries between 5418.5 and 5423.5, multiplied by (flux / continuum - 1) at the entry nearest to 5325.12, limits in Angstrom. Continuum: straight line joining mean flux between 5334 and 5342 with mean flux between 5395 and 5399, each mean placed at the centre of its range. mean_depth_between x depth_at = 0.0023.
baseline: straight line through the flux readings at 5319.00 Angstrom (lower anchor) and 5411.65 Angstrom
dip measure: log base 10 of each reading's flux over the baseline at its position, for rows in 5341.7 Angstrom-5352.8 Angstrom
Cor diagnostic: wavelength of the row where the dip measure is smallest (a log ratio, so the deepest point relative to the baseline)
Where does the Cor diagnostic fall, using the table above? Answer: 5344.78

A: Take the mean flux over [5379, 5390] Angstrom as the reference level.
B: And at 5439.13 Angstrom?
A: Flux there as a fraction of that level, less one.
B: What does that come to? -0.020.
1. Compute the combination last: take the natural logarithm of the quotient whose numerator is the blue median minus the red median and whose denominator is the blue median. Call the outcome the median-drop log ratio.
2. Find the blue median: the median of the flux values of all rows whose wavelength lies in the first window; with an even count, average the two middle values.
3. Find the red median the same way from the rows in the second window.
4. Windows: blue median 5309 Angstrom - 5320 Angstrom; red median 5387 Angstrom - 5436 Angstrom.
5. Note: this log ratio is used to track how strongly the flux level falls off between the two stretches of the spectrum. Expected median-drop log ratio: -2.7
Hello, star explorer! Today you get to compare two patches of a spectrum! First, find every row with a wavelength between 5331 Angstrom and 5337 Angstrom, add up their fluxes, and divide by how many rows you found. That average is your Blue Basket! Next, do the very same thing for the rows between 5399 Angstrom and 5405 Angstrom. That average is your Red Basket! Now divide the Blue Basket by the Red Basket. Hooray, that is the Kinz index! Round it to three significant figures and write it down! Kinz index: 1.01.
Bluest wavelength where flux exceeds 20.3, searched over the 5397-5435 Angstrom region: 5411.65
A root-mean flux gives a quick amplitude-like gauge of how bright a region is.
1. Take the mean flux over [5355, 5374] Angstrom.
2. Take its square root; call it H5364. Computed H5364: 4.56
